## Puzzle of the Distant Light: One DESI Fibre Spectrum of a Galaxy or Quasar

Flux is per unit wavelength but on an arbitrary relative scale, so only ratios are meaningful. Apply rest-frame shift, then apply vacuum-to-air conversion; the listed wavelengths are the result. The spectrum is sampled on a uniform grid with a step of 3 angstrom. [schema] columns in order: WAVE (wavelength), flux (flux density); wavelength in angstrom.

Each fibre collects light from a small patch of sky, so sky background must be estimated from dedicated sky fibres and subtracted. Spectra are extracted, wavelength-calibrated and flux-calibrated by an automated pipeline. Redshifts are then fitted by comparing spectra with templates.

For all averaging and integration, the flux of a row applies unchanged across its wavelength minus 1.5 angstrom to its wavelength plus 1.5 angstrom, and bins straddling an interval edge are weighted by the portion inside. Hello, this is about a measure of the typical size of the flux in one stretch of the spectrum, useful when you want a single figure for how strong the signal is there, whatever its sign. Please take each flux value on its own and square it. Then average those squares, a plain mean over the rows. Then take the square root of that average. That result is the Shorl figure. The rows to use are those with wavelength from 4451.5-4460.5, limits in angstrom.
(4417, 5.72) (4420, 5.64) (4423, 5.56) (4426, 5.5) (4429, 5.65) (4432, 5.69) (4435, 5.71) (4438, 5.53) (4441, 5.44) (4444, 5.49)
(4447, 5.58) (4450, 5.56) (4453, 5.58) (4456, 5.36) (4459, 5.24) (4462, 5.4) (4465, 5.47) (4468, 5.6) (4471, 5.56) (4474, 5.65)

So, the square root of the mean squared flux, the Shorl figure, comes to 5.40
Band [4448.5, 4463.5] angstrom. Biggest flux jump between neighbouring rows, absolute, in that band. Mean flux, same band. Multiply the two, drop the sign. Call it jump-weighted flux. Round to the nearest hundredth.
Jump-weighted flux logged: 1.19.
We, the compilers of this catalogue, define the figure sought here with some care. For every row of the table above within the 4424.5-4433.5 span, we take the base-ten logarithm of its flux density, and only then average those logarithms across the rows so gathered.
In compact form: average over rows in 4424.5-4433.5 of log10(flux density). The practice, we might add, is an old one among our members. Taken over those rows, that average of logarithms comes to 0.749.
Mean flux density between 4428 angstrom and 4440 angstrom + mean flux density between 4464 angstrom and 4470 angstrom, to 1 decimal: 11.2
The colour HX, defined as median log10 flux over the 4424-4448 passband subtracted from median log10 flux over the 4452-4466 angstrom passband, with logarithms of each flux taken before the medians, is -0.0123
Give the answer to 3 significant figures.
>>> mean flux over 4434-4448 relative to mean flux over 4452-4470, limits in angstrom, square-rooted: 1.01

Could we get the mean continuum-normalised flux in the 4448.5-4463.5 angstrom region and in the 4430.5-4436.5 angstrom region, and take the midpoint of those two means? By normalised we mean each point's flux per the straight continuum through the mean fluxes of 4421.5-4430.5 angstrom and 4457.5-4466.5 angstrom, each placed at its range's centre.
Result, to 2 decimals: 1.02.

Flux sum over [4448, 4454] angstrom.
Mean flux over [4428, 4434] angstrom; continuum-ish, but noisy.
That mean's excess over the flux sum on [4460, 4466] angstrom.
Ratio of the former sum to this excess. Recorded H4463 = -2.14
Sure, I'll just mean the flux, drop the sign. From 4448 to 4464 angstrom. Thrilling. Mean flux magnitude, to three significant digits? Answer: 5.43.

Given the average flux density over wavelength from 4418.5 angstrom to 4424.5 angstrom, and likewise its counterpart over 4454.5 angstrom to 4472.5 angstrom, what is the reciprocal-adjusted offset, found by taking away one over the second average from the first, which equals 5.416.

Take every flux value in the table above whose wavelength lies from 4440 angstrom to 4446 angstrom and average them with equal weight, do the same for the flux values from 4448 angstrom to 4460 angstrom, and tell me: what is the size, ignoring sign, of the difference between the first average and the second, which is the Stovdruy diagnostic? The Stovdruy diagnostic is 0.03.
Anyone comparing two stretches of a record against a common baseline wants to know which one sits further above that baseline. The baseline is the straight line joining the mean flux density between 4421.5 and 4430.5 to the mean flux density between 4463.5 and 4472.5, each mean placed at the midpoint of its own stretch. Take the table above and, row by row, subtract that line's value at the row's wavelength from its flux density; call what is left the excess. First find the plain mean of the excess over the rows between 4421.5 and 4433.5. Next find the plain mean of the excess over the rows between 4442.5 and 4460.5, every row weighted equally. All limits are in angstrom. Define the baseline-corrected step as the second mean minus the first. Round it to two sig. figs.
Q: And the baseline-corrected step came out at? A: -0.12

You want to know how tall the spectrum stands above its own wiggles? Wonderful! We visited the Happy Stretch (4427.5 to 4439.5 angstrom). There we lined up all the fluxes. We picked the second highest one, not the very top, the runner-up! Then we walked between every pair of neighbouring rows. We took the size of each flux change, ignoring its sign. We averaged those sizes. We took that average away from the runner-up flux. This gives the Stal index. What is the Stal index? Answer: 5.61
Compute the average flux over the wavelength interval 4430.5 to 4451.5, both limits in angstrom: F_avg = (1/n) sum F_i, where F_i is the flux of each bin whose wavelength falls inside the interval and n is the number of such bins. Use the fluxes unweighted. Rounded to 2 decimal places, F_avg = 5.57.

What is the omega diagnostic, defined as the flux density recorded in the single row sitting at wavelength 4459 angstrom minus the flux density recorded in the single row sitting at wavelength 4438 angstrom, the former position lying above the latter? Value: -0.29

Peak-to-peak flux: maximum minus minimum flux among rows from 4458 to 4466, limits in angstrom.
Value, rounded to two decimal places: 0.23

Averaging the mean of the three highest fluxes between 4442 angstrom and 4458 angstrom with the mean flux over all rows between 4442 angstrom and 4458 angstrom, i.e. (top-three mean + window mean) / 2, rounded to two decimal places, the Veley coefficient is 5.54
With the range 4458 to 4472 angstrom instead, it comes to 5.50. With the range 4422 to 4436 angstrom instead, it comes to 5.65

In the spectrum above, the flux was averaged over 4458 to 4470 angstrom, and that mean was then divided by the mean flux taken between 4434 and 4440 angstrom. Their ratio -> 0.97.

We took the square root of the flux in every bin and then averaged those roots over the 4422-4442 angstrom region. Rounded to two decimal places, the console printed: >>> 2.36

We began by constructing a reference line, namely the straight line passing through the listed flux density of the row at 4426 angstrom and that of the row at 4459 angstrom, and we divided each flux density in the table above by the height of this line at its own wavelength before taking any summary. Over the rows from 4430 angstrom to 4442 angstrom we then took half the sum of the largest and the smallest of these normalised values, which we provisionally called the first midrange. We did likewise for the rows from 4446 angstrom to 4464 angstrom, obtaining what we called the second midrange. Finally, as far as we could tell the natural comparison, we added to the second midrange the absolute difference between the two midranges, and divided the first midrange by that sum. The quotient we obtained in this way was 1.00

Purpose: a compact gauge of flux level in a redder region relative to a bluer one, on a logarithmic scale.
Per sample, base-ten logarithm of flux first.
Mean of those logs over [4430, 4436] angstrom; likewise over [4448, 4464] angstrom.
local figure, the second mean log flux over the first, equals 0.97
